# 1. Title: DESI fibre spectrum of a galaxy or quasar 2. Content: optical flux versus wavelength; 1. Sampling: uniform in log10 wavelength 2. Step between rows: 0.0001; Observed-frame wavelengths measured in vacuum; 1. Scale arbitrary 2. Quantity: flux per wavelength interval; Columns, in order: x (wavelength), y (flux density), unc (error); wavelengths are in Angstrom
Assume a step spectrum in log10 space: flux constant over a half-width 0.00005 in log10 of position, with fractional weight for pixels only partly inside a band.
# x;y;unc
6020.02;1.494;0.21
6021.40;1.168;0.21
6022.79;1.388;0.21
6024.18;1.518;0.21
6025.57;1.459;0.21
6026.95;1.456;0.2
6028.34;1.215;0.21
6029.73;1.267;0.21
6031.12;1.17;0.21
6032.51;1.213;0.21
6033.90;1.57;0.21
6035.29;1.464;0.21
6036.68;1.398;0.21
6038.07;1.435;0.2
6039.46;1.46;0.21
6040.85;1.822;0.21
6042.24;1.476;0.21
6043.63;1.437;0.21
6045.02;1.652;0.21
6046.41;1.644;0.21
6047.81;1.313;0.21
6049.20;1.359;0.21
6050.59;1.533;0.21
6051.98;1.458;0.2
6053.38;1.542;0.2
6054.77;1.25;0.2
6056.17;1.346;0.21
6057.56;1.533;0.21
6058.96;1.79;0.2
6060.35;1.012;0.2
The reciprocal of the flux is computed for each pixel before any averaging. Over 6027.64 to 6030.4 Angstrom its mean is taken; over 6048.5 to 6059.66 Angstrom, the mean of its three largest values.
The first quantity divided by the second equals 1.06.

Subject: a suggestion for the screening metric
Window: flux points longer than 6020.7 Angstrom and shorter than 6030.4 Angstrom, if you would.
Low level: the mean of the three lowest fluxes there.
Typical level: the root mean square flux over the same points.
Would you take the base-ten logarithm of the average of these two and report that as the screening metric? 0.110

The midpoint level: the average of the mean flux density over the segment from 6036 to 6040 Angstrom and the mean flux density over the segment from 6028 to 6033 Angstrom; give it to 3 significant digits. 1.32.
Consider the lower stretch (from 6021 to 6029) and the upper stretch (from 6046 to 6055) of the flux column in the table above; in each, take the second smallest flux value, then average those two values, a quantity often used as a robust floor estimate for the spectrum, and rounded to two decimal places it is 1.26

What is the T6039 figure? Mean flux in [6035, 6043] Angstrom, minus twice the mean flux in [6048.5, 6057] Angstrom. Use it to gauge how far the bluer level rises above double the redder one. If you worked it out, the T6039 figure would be -1.32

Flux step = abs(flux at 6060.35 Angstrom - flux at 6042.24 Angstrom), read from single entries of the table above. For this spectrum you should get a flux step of 0.46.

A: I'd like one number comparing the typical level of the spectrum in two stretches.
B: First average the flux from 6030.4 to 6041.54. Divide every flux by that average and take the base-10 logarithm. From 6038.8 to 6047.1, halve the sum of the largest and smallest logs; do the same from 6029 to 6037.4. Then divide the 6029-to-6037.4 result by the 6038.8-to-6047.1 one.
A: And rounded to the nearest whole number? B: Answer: -1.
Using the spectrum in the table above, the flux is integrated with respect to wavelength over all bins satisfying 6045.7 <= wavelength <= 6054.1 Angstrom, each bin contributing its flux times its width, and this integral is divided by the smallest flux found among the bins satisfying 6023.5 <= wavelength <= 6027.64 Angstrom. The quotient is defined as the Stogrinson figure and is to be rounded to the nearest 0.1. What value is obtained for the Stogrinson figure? 8.5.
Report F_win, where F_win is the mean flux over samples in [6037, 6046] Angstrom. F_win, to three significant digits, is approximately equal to 1.55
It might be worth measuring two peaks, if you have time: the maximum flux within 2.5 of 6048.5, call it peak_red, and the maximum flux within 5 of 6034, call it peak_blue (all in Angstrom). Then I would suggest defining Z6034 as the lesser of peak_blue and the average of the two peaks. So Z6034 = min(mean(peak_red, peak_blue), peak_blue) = 1.57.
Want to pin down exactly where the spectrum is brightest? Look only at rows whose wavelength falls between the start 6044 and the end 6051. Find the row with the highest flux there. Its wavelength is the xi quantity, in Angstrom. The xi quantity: 6045.02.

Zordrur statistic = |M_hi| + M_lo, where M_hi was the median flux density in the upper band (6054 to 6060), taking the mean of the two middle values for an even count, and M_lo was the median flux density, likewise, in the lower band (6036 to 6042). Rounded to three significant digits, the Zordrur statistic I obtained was 2.89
